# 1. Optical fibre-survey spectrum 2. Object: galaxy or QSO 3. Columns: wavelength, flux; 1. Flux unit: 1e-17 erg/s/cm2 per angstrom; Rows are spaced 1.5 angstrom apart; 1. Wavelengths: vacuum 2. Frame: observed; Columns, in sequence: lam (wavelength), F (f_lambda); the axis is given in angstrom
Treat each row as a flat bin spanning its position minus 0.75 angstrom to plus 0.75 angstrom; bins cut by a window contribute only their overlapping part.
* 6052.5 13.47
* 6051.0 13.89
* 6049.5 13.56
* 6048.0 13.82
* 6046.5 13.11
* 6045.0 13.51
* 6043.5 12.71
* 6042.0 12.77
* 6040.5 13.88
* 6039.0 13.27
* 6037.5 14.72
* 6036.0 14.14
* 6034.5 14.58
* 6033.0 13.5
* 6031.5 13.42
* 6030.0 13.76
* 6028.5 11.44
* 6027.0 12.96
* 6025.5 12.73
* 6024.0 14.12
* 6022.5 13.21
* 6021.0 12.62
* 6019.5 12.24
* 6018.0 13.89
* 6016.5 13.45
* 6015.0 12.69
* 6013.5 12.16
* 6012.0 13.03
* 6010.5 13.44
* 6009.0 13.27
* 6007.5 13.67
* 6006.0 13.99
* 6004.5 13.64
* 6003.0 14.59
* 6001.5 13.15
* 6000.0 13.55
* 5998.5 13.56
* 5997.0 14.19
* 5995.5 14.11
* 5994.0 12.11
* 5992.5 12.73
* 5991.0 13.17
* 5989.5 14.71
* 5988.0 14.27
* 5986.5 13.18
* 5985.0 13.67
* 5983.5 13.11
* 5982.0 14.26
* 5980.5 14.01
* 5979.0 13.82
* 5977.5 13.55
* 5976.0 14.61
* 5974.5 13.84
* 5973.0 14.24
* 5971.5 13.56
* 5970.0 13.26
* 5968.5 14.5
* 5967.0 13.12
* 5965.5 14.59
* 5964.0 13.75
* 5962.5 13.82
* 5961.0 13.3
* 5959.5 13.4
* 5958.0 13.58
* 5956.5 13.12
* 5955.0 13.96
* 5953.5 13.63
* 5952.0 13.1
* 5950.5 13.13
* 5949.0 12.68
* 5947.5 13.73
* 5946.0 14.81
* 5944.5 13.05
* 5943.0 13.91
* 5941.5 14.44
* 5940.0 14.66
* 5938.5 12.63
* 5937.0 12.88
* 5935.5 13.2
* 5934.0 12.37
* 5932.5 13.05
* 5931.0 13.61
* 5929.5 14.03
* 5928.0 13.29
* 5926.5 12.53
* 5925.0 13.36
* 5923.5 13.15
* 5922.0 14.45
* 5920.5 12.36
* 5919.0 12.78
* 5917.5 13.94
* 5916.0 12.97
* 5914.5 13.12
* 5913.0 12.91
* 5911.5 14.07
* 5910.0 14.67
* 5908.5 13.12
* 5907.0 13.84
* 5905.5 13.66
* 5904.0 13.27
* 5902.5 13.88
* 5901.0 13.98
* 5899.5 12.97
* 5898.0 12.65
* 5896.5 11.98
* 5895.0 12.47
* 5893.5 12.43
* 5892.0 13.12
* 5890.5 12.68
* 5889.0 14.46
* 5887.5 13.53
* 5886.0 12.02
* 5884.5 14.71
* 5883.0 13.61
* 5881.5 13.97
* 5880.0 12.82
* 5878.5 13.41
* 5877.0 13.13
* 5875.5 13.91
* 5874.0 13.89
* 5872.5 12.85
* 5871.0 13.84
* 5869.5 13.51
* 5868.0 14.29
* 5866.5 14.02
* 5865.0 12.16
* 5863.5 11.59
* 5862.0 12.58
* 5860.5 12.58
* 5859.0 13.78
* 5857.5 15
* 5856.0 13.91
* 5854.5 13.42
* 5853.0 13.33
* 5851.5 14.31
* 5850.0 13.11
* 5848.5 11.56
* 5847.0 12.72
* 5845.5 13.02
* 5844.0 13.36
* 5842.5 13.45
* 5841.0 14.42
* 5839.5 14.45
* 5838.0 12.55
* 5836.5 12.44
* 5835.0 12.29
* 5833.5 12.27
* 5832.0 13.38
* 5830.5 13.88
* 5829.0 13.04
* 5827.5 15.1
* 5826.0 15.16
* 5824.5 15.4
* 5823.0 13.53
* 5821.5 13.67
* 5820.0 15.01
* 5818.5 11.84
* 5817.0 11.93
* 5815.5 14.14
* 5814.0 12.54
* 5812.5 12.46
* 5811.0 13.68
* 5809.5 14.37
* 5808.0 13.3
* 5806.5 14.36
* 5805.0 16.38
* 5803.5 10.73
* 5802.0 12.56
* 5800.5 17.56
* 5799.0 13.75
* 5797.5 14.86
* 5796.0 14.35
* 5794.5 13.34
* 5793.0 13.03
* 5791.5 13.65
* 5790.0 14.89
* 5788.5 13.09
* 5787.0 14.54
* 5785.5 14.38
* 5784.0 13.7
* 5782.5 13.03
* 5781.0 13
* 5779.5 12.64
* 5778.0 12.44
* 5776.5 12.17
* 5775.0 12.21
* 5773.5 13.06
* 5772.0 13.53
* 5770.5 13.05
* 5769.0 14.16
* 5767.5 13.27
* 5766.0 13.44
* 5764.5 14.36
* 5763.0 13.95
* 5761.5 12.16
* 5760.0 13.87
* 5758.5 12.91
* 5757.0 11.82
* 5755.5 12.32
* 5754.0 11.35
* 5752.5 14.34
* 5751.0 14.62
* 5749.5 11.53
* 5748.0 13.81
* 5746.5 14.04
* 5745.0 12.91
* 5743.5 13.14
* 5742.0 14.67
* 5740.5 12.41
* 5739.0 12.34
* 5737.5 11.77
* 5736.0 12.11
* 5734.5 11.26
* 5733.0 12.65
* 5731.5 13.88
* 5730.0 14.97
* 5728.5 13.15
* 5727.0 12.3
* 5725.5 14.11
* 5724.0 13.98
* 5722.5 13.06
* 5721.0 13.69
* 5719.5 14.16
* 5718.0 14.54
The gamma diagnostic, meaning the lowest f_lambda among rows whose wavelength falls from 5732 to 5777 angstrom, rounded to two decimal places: 11.26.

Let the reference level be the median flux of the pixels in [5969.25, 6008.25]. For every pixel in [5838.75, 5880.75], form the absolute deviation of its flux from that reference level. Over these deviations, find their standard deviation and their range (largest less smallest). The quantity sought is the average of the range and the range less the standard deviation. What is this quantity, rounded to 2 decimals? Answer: 1.73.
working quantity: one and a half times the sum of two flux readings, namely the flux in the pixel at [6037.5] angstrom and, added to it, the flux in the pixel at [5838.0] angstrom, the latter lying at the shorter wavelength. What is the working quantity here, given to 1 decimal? 40.9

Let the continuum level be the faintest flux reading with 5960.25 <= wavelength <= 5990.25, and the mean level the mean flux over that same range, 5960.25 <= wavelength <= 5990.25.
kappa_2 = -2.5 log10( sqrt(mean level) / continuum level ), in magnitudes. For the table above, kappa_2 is 1.37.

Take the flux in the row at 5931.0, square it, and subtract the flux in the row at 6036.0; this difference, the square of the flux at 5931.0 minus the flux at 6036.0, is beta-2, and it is 171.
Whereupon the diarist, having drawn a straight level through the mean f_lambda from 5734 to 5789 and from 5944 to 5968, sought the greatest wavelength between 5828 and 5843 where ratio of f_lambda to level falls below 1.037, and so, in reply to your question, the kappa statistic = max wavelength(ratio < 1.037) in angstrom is 5842.5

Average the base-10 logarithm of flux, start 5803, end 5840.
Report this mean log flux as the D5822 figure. 1.13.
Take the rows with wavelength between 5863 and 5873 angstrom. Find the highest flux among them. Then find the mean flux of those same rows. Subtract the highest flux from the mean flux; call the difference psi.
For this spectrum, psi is -1.1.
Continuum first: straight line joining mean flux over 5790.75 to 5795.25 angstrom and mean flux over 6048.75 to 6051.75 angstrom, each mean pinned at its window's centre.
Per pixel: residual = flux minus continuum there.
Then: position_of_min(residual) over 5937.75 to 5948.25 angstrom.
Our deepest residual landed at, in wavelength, 5938.5 angstrom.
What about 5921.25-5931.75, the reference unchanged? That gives 5926.5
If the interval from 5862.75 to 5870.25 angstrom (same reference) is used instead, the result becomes 5863.5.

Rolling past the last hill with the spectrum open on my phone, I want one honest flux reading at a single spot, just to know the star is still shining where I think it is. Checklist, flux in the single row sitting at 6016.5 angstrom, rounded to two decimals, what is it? 13.45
